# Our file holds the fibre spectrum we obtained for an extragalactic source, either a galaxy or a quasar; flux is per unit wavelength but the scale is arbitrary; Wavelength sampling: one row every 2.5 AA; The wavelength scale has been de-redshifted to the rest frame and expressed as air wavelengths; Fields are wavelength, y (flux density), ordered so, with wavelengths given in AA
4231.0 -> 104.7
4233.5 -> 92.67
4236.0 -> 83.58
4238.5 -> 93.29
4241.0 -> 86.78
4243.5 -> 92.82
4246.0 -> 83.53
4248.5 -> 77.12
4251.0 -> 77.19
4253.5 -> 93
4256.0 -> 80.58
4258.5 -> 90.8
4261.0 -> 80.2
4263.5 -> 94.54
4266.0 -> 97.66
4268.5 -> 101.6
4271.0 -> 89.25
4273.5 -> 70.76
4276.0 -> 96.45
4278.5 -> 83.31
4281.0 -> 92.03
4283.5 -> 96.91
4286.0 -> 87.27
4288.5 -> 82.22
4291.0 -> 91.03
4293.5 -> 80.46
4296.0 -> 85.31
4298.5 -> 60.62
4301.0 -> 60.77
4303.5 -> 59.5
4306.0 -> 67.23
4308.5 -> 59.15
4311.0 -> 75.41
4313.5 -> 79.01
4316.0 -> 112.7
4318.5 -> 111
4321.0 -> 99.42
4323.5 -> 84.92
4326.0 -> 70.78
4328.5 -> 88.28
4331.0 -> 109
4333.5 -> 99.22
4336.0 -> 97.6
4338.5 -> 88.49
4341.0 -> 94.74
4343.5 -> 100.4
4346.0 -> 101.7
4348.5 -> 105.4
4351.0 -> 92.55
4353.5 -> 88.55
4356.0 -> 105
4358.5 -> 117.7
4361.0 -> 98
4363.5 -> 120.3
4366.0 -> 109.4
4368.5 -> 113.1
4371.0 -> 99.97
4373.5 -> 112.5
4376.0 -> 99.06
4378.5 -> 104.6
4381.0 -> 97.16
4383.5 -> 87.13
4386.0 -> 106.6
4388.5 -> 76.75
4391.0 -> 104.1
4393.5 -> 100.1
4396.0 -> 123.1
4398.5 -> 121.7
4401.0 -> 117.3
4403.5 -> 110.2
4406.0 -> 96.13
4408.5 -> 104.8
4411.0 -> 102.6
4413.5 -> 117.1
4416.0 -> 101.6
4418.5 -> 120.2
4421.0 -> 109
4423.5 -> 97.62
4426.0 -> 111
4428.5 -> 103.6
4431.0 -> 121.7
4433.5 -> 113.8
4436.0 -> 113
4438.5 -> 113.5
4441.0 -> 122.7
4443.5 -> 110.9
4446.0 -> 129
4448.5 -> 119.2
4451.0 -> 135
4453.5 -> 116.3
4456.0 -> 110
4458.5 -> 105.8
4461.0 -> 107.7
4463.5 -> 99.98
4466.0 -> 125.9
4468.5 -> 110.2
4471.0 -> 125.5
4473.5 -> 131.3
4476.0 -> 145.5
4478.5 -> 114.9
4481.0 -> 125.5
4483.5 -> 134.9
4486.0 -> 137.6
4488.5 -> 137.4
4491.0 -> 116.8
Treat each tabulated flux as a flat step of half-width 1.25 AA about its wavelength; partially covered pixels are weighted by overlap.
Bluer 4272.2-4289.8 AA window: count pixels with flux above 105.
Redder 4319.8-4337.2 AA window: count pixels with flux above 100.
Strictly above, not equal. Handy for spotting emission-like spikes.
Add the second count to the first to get 1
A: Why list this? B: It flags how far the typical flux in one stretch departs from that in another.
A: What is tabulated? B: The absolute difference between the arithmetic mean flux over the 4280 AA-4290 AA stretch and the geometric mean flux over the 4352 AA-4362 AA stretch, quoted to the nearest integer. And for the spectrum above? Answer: 12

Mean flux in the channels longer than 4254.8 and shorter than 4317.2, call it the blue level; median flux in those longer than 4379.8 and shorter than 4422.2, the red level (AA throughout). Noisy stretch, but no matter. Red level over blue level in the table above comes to 1.26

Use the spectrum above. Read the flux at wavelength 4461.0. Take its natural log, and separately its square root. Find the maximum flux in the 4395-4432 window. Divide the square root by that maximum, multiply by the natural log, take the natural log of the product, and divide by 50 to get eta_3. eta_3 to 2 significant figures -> -0.019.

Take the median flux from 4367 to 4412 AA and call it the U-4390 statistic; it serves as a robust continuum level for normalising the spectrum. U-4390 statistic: 104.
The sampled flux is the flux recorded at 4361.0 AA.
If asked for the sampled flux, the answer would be 98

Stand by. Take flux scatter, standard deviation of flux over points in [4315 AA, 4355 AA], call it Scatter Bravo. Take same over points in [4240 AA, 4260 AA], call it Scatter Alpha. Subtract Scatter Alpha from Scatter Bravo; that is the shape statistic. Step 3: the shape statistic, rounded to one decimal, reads 4.3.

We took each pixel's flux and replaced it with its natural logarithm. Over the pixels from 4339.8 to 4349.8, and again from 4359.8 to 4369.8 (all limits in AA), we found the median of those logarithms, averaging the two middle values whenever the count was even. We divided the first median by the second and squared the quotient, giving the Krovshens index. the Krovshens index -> 0.96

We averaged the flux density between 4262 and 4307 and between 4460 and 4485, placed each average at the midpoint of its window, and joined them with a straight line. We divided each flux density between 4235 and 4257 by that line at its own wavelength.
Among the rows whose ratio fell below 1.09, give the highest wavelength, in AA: 4256.0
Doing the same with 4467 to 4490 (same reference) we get 4483.5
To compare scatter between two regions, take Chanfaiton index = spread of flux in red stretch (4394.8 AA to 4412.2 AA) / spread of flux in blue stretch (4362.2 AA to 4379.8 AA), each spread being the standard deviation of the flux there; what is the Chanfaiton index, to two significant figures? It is 1.3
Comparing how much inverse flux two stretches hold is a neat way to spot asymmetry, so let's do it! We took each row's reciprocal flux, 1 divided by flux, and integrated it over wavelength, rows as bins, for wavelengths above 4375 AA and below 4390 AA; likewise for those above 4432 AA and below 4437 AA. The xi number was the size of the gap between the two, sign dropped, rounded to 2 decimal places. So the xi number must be 0.12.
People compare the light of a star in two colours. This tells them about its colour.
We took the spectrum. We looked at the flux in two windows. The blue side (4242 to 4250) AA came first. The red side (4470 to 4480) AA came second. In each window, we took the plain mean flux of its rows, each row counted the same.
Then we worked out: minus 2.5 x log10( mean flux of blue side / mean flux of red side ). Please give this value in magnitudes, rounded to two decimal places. 0.46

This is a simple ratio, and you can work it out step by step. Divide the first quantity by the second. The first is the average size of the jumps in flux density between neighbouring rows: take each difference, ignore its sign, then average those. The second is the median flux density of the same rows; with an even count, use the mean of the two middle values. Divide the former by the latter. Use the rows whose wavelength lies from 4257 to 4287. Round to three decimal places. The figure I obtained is 0.124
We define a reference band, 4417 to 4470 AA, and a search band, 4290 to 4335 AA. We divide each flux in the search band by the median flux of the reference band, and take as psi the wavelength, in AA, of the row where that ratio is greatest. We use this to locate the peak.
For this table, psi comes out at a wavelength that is 4316.0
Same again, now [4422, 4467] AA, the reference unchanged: 4451.0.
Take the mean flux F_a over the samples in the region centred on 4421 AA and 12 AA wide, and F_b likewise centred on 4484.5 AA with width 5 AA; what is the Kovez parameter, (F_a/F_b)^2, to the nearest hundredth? 0.63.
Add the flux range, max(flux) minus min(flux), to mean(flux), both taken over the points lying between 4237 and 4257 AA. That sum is 102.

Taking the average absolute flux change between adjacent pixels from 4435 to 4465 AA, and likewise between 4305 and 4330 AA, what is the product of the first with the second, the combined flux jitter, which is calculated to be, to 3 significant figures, 127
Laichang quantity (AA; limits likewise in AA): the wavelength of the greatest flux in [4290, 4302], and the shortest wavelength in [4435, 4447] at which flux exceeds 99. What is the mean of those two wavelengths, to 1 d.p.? 4363.5 AA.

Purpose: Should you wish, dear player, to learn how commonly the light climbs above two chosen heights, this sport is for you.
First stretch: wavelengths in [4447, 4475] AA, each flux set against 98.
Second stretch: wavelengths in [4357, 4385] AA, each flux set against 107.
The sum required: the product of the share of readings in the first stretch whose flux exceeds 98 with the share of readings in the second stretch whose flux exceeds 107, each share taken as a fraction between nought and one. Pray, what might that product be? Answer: 0.45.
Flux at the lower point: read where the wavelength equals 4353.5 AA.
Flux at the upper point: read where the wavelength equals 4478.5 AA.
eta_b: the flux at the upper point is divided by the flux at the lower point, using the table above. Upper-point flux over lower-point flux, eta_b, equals 1.30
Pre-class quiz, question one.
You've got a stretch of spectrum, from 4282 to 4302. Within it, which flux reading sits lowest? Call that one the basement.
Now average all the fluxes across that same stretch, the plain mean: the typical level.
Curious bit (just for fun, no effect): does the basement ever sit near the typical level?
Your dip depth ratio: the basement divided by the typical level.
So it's 0.75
